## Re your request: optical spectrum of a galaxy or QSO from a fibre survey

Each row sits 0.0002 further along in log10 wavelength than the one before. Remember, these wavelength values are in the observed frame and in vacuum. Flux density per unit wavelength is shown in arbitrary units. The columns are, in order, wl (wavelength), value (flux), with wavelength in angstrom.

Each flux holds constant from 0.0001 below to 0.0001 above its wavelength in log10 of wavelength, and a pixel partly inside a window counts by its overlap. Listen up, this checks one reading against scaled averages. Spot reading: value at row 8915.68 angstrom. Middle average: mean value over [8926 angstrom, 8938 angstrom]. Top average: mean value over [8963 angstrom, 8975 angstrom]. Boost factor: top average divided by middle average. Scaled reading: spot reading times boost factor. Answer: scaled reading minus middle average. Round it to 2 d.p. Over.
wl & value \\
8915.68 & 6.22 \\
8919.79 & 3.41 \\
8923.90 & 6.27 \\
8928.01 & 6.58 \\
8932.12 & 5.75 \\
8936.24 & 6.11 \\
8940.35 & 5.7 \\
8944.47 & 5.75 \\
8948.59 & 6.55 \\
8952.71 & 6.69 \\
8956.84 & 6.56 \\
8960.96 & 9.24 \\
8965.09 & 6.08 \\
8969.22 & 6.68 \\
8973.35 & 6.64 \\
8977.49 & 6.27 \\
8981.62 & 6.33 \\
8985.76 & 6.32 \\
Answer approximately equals 0.40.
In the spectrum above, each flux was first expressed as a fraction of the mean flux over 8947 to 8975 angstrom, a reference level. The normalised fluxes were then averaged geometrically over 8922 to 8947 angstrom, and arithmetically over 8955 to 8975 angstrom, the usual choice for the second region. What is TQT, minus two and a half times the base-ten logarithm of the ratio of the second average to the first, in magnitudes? -0.17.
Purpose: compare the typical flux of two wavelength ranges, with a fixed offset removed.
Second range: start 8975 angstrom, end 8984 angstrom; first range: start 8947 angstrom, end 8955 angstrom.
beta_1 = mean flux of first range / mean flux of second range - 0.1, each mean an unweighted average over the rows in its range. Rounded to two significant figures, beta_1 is 0.95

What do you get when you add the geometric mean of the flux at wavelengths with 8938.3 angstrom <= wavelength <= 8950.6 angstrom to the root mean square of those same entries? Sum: 12.0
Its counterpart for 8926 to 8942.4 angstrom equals 12.1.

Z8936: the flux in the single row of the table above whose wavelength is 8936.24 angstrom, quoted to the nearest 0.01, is 6.11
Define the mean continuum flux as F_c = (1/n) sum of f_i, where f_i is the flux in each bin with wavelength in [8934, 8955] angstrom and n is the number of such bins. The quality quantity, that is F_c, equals 6.16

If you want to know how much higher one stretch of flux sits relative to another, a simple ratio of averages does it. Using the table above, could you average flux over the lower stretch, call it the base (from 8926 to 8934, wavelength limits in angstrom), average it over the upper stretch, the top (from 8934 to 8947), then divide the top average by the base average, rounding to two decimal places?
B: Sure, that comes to 0.95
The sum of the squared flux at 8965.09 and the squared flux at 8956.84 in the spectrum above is 80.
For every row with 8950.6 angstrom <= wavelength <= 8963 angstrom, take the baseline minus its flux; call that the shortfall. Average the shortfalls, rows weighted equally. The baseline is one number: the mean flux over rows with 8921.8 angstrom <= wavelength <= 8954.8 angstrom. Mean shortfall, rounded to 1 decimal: -1.3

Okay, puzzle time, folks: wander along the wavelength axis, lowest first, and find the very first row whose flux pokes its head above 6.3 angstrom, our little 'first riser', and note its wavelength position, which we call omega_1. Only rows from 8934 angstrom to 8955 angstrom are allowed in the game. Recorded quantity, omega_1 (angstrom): 8948.59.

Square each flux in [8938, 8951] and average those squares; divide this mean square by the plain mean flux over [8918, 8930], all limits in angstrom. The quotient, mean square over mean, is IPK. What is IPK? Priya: 6.7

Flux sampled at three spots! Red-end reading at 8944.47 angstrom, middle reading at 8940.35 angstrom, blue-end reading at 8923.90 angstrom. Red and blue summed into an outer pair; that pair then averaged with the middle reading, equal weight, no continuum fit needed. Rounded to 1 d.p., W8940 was 8.9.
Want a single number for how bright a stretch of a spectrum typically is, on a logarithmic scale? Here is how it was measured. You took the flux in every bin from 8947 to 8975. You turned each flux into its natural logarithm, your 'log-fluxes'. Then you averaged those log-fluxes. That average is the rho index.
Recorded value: 1.93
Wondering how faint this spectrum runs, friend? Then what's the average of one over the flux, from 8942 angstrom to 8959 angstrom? 0.157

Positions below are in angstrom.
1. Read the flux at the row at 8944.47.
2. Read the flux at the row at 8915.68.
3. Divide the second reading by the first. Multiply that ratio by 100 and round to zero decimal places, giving 108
